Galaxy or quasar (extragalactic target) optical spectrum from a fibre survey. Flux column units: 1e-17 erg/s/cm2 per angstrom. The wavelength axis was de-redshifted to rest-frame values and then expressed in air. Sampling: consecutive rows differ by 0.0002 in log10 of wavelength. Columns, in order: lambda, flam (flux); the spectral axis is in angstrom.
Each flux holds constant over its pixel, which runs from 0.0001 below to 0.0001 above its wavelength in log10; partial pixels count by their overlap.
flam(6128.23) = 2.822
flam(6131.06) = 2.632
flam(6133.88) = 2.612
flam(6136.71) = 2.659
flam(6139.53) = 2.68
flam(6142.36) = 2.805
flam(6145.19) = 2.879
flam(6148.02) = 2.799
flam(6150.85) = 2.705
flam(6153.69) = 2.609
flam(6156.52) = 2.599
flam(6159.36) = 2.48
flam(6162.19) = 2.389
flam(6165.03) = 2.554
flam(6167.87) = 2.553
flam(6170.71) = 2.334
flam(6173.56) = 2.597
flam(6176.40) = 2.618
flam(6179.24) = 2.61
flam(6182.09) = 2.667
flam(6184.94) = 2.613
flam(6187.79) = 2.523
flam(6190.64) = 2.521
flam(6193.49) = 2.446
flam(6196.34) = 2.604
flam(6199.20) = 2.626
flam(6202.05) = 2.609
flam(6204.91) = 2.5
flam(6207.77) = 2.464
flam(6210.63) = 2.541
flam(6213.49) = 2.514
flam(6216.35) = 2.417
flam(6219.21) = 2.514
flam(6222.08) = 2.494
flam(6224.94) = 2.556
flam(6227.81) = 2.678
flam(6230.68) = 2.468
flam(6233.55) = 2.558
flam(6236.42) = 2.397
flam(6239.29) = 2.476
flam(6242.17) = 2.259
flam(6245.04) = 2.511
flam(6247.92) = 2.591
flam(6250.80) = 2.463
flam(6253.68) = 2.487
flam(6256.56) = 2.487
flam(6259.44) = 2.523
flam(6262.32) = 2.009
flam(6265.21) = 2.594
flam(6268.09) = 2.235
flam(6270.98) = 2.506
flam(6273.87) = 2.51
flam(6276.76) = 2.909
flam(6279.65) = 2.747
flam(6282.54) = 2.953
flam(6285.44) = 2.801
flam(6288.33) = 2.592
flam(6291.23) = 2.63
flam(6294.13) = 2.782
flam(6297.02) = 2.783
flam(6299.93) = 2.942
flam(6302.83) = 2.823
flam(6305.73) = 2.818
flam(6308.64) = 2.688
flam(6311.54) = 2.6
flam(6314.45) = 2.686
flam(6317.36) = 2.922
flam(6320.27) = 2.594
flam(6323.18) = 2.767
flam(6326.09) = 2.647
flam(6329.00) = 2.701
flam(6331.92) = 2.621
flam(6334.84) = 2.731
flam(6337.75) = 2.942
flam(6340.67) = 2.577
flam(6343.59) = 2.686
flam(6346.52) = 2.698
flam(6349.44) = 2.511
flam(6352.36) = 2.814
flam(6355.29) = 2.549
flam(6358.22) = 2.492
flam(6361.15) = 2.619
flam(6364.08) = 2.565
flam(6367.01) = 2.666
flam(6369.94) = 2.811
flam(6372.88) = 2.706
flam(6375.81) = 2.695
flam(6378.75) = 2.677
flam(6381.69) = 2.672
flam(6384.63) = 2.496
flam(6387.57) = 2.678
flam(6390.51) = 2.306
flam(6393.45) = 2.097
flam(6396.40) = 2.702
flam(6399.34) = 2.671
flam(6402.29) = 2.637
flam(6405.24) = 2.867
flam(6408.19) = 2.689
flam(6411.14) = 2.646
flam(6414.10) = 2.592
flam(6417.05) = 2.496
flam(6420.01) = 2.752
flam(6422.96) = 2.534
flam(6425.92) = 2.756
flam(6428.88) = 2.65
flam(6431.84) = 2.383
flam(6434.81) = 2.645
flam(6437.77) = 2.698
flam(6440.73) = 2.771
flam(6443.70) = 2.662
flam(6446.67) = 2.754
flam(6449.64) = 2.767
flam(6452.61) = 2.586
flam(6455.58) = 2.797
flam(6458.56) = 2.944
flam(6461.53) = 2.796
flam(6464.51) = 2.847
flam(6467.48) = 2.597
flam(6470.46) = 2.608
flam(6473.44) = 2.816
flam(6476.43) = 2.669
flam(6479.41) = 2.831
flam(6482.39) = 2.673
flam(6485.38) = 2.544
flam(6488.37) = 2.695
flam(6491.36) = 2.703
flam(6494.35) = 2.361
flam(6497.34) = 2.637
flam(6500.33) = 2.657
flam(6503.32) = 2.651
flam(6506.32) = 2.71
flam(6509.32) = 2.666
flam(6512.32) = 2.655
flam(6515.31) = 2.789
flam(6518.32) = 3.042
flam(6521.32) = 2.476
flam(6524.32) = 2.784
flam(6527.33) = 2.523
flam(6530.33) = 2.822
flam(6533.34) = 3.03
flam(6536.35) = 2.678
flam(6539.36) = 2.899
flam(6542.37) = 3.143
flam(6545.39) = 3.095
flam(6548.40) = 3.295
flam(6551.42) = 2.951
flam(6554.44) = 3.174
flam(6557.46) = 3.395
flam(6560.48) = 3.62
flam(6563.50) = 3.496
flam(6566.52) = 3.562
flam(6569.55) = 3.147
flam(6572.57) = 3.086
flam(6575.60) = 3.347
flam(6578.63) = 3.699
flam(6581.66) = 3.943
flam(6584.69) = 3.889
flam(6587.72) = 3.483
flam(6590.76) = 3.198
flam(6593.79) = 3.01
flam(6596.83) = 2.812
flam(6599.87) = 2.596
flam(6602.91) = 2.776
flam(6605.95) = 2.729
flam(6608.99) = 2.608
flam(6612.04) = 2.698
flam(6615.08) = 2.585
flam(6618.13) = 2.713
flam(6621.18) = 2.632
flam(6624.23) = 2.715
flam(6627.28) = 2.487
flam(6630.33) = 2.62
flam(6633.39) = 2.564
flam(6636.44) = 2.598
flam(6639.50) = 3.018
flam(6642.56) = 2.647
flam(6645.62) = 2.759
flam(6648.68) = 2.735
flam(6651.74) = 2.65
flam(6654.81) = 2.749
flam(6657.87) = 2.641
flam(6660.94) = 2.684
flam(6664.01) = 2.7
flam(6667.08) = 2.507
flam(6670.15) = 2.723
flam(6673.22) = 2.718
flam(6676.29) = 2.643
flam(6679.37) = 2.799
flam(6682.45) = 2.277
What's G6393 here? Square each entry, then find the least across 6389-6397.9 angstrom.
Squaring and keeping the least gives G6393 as 4.4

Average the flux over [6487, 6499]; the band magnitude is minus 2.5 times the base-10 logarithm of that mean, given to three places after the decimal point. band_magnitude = -1.037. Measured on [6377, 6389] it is -1.050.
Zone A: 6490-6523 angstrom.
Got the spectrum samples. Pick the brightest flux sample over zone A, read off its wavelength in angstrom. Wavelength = 6518.32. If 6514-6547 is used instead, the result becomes 6542.37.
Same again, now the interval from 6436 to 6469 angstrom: 6458.56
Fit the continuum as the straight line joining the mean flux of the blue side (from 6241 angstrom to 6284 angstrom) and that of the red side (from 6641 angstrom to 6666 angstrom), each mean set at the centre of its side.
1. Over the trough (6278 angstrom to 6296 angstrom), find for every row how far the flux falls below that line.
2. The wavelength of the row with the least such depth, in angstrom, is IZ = 6282.54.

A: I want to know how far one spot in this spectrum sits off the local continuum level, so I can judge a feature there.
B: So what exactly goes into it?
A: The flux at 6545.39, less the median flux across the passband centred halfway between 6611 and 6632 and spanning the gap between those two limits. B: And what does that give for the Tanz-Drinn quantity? 0.46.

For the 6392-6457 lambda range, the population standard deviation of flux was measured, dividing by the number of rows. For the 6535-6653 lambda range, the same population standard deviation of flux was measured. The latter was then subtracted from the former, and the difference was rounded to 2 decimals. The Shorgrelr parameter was -0.24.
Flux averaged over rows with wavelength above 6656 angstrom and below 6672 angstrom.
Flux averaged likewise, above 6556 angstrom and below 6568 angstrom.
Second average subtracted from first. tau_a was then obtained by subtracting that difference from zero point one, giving 1.0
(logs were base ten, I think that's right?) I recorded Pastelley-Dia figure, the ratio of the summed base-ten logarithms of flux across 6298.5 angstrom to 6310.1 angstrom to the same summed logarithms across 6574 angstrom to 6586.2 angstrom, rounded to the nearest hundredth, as 0.79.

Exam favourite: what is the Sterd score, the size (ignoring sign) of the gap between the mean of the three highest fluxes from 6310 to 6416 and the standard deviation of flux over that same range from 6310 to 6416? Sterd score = 2.76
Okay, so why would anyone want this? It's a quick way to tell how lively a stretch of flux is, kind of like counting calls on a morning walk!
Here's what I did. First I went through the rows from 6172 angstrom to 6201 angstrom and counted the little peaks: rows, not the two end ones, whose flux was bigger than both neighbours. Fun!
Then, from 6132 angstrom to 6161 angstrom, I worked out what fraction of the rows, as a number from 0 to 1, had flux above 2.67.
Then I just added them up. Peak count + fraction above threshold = 2.5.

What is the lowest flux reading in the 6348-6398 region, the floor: 2.097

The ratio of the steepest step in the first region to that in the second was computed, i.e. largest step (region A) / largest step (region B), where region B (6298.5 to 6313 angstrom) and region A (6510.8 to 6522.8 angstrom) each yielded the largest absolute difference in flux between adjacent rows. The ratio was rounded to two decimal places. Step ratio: 4.35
